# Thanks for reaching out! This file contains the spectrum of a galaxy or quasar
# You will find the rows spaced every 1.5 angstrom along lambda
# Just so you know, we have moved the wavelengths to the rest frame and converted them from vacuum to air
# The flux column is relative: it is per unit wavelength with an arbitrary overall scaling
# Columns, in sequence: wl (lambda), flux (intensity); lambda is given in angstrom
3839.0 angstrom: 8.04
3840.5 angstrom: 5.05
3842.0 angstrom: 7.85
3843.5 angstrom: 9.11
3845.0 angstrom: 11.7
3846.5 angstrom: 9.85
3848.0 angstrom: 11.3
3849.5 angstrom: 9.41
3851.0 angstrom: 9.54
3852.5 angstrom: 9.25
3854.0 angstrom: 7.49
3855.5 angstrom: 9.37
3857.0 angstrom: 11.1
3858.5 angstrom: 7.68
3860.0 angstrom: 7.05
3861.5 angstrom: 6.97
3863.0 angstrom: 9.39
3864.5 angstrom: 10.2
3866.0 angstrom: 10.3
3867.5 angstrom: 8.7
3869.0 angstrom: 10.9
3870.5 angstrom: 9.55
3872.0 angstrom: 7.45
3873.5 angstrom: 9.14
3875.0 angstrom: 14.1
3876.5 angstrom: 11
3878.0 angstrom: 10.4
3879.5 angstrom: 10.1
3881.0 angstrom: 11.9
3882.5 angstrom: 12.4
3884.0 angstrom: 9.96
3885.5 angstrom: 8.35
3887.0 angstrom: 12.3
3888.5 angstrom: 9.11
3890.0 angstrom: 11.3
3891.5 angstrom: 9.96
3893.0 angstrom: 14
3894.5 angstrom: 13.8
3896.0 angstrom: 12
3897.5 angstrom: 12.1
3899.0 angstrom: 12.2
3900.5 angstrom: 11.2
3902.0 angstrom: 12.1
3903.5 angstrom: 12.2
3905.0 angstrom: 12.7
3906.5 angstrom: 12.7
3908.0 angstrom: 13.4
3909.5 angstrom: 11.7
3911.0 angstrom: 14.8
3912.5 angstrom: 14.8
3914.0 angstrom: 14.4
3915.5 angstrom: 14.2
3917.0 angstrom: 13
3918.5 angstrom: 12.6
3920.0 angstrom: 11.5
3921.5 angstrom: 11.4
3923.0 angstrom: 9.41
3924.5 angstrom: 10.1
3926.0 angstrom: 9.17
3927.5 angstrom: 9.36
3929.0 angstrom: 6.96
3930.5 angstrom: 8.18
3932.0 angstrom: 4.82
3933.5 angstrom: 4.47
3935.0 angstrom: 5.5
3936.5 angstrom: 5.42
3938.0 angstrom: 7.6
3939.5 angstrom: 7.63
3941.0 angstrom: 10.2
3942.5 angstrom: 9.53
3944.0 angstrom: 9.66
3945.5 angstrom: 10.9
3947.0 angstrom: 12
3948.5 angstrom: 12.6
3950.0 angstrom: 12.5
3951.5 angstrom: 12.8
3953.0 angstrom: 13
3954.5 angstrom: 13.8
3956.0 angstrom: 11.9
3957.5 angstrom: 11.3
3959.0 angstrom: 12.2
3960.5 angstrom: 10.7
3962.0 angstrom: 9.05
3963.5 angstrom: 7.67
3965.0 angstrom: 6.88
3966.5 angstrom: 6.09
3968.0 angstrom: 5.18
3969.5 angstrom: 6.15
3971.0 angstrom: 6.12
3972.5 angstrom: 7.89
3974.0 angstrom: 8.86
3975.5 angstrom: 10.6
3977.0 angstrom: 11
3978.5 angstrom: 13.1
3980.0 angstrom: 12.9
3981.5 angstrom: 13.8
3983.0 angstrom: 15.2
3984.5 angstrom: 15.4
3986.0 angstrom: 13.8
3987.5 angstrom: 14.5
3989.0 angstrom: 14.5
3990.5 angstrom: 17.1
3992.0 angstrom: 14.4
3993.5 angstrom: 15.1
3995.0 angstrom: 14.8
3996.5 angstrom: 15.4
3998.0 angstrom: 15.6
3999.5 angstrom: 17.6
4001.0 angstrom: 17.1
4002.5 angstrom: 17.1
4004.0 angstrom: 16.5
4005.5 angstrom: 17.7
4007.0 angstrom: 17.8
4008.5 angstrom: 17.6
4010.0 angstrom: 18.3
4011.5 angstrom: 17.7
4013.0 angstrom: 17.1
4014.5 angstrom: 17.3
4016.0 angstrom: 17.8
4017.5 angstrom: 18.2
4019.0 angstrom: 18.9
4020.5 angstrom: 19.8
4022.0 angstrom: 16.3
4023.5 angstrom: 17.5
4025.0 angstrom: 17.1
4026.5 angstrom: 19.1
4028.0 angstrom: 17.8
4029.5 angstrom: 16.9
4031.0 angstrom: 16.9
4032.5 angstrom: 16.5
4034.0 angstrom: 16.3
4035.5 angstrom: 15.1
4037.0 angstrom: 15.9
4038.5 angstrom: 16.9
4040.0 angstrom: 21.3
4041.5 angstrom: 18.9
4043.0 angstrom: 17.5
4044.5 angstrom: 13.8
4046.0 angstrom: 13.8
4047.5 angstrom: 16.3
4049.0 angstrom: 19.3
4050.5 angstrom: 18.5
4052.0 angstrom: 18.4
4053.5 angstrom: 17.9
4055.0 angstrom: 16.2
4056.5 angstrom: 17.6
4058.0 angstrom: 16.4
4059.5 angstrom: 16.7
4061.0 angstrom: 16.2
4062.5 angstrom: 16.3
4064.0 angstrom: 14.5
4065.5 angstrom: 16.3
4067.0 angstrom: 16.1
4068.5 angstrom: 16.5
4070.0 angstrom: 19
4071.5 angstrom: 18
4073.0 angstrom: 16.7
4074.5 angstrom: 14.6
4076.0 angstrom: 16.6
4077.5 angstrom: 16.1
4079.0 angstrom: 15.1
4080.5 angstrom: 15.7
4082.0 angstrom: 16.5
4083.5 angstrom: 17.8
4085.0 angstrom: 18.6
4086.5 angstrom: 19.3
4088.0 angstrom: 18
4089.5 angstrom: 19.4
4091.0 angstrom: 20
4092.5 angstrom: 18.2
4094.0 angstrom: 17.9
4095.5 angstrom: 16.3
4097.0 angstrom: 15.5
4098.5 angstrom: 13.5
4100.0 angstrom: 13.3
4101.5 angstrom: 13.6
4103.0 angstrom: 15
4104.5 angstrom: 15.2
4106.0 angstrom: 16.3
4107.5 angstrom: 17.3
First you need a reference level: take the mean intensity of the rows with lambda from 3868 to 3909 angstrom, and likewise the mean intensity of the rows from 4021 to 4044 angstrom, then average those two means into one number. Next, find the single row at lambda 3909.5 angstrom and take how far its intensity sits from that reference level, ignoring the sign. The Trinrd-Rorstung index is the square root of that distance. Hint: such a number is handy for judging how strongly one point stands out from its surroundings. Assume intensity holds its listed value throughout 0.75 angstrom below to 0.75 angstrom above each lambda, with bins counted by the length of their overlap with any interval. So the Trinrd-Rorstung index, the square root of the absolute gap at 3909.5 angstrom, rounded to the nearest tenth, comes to 1.6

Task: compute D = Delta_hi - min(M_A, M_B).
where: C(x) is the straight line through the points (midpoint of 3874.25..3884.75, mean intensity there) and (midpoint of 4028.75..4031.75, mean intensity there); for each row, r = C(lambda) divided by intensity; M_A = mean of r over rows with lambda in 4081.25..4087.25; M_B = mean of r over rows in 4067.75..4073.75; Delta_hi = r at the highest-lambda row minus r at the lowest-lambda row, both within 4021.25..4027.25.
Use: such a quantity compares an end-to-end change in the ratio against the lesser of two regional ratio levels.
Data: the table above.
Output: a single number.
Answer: -1.19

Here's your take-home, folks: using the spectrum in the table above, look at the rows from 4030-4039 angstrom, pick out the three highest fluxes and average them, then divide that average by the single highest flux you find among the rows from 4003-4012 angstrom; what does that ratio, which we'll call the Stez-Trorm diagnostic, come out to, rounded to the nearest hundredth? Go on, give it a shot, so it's 0.92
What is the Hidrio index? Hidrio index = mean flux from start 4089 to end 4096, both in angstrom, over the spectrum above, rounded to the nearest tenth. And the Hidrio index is 18.4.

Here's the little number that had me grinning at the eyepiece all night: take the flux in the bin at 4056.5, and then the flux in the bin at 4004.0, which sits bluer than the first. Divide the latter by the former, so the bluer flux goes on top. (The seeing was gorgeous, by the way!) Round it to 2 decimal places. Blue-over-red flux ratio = 0.94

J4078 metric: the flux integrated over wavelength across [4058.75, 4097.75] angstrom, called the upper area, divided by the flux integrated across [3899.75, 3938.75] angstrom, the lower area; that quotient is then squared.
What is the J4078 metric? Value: 2.6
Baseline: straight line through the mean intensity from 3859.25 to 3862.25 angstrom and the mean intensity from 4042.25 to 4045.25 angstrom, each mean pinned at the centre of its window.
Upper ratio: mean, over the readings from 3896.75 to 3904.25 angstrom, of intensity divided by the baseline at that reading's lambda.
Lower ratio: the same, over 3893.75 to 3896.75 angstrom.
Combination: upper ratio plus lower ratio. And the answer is 2.84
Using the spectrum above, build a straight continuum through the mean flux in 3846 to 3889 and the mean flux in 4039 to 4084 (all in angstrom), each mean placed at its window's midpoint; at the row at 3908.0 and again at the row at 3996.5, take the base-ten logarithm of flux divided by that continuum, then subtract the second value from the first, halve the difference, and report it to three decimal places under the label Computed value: 0.024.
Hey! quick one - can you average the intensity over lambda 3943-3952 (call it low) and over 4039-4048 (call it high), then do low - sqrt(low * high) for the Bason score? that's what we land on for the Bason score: -2.4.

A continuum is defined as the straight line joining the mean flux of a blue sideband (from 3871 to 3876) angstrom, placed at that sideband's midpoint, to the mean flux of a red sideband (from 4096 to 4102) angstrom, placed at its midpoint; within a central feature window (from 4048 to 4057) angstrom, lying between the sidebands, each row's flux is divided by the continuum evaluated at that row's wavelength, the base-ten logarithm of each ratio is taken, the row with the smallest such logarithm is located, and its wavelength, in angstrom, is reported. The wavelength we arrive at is 4055.0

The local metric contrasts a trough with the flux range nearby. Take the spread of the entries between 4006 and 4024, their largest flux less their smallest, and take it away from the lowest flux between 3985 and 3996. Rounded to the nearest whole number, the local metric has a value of 10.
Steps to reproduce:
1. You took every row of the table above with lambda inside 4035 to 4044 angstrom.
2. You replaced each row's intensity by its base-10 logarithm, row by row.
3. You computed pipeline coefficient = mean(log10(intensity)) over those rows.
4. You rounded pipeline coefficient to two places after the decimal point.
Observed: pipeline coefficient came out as 1.24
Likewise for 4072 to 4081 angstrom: 1.20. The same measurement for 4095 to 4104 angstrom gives 1.16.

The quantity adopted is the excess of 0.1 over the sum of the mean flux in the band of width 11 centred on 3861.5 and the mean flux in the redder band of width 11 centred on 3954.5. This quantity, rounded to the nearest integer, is -21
